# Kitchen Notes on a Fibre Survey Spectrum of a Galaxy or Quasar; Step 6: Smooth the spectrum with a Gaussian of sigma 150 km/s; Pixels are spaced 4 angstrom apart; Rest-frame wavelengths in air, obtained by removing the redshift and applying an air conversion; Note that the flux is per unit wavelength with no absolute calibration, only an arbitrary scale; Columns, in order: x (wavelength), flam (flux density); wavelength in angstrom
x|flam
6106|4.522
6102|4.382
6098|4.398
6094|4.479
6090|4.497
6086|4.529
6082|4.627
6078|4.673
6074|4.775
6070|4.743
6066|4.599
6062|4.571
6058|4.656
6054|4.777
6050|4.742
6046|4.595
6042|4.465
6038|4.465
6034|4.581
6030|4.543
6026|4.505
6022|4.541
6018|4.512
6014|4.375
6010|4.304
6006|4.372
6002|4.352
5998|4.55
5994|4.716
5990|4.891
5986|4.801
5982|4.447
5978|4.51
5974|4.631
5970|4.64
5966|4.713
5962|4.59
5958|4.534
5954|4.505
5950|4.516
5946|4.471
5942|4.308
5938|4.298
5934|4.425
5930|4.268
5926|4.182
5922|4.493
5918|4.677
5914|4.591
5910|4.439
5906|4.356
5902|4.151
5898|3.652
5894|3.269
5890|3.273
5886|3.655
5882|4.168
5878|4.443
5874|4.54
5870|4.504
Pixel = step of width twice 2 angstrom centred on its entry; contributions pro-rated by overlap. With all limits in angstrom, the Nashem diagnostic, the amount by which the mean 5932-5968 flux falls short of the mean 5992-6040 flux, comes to 0.0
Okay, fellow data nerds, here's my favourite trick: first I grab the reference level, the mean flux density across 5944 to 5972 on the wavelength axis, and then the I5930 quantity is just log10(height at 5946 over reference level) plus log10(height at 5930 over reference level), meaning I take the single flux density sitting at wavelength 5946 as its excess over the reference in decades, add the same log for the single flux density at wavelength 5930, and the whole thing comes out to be -0.039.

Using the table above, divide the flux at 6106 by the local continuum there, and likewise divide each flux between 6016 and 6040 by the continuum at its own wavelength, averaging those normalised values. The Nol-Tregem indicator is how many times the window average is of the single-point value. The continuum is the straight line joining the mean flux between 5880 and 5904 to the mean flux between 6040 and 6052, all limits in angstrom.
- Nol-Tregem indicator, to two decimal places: 1.10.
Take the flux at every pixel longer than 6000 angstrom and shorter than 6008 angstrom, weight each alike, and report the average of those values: 4.36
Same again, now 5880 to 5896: 3.59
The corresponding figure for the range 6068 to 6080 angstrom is 4.73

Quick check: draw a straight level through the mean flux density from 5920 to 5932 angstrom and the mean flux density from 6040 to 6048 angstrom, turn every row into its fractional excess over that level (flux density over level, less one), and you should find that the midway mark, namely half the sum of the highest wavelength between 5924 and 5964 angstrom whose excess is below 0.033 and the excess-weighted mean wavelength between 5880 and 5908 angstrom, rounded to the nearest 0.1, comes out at 5922.9 angstrom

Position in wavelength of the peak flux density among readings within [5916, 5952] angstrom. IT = 5918 angstrom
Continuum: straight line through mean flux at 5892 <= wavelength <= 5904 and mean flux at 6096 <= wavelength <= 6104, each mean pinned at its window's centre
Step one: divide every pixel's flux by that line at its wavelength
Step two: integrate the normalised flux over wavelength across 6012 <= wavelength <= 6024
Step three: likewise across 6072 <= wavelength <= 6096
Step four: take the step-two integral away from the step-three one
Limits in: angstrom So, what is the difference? 12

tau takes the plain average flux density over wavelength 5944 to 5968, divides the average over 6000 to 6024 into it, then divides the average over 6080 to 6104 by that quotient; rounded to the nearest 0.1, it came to 4.3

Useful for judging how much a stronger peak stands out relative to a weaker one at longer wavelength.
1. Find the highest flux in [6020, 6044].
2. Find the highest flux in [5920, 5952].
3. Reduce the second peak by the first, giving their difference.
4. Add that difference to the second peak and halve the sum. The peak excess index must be 2.23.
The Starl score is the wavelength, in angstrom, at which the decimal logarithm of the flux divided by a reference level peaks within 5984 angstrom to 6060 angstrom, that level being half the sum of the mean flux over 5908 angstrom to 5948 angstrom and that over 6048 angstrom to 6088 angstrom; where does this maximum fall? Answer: 5990 angstrom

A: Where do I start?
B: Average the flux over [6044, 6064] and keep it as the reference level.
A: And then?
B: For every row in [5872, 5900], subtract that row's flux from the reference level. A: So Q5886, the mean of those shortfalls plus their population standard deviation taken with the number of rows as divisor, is 1.3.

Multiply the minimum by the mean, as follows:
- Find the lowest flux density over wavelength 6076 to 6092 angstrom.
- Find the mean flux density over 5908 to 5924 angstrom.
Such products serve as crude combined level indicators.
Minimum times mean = 20.5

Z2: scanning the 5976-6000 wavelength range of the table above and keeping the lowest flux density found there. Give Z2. 4.447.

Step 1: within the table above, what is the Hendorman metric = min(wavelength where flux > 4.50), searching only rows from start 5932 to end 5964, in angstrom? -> 5950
